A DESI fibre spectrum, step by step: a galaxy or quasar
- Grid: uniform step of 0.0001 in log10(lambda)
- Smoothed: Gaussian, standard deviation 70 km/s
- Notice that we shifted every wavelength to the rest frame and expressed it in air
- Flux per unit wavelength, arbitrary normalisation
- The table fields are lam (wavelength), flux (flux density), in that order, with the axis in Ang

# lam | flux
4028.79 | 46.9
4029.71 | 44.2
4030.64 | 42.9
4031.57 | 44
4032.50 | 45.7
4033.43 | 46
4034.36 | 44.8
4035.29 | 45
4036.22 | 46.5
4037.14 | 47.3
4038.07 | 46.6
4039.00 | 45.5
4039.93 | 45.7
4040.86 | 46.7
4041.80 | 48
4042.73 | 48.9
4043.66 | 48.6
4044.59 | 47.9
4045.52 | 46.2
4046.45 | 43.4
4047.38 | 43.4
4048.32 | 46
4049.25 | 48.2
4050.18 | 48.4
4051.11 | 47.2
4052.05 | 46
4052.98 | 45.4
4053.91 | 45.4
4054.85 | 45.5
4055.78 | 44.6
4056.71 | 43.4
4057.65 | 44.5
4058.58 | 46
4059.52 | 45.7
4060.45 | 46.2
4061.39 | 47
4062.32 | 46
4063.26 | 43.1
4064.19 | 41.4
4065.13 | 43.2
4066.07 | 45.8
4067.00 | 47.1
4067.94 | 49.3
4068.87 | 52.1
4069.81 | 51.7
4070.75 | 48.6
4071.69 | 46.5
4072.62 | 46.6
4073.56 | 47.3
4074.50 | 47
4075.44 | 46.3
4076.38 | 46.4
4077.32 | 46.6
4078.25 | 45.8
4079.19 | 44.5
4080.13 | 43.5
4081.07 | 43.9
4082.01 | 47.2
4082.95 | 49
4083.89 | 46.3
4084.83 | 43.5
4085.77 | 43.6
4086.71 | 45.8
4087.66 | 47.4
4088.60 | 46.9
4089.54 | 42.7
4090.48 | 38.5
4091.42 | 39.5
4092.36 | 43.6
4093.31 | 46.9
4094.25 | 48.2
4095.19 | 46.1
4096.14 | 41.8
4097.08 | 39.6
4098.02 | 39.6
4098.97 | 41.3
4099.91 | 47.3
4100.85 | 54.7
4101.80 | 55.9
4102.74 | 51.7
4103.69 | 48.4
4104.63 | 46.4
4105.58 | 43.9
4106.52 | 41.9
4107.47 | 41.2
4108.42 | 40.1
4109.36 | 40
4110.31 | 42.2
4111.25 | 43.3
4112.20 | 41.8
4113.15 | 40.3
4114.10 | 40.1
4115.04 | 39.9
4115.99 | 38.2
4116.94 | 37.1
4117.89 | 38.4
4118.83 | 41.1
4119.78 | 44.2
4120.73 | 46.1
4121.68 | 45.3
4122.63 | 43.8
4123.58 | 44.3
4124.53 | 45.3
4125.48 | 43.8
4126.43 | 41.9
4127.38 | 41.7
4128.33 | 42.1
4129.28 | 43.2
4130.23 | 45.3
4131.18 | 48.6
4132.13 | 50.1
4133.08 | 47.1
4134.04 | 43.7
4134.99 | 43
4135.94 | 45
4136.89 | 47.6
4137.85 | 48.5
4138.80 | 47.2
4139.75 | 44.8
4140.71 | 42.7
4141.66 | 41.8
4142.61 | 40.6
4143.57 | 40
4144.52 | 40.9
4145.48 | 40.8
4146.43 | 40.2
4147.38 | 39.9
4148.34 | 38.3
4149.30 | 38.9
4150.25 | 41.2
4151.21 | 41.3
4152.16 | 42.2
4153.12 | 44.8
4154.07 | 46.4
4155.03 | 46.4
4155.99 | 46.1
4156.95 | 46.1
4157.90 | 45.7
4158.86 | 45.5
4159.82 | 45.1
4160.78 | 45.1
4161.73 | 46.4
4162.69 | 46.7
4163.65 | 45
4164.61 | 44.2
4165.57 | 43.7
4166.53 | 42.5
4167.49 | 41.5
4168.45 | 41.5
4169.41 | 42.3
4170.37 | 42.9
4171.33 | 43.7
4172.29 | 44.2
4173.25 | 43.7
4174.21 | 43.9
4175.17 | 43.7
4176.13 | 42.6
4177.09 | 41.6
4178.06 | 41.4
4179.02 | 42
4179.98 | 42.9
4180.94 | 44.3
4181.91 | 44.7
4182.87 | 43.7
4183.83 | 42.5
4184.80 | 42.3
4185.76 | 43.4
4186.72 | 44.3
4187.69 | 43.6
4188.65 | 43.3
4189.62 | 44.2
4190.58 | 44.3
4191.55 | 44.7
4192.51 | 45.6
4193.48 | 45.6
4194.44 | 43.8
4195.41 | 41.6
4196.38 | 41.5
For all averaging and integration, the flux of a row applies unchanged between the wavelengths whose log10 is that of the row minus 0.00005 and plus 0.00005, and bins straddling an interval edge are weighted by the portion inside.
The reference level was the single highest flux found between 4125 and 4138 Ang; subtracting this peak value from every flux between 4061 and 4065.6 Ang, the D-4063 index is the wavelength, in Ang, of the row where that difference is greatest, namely 4061.39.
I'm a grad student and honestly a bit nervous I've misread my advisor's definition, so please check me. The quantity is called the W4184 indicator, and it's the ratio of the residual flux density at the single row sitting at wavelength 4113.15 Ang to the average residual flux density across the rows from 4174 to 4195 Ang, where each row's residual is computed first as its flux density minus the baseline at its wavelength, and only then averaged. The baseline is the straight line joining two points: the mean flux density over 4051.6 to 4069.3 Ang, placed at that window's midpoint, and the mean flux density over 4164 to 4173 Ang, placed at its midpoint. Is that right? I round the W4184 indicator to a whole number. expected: -4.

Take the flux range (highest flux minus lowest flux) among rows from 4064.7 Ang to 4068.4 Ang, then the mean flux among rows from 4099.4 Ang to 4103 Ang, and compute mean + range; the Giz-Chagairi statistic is 58.5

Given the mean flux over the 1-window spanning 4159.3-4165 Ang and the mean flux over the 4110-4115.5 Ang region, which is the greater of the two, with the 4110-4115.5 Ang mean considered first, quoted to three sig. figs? 45.4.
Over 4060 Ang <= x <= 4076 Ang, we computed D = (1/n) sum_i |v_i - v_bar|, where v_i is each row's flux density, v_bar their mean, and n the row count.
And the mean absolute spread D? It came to 1.9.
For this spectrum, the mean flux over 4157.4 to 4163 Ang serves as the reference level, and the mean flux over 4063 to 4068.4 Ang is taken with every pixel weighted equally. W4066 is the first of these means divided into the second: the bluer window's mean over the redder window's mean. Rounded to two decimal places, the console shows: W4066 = 0.98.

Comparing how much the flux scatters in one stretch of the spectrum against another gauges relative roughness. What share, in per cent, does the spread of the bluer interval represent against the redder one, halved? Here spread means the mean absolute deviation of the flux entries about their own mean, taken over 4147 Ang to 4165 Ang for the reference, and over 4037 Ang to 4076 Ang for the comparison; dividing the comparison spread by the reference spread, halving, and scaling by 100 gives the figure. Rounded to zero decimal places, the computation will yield 34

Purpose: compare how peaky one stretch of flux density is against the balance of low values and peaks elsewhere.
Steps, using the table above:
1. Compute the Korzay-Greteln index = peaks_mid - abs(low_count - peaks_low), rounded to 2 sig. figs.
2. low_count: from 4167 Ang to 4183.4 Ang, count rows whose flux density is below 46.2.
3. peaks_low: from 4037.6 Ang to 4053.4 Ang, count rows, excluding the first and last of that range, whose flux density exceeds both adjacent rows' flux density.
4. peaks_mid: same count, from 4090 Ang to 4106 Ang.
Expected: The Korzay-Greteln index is -13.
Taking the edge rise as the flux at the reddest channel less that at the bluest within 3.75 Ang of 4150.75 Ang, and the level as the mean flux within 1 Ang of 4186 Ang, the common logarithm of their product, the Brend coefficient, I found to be 2.45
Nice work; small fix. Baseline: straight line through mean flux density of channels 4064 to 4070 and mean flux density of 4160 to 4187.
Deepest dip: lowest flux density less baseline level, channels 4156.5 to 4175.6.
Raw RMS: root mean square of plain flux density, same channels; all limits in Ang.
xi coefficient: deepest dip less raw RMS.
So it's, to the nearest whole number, -46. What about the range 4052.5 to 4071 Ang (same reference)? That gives -52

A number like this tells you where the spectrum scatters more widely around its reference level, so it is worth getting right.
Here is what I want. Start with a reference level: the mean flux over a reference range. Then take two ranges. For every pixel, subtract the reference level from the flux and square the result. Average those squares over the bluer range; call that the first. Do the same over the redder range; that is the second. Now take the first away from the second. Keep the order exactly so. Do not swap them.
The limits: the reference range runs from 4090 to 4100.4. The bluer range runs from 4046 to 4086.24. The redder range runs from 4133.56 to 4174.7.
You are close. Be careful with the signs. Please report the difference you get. -8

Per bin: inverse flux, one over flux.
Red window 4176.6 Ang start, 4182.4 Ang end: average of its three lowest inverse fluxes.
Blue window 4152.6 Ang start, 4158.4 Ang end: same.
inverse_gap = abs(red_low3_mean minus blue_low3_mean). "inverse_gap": 0.0012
